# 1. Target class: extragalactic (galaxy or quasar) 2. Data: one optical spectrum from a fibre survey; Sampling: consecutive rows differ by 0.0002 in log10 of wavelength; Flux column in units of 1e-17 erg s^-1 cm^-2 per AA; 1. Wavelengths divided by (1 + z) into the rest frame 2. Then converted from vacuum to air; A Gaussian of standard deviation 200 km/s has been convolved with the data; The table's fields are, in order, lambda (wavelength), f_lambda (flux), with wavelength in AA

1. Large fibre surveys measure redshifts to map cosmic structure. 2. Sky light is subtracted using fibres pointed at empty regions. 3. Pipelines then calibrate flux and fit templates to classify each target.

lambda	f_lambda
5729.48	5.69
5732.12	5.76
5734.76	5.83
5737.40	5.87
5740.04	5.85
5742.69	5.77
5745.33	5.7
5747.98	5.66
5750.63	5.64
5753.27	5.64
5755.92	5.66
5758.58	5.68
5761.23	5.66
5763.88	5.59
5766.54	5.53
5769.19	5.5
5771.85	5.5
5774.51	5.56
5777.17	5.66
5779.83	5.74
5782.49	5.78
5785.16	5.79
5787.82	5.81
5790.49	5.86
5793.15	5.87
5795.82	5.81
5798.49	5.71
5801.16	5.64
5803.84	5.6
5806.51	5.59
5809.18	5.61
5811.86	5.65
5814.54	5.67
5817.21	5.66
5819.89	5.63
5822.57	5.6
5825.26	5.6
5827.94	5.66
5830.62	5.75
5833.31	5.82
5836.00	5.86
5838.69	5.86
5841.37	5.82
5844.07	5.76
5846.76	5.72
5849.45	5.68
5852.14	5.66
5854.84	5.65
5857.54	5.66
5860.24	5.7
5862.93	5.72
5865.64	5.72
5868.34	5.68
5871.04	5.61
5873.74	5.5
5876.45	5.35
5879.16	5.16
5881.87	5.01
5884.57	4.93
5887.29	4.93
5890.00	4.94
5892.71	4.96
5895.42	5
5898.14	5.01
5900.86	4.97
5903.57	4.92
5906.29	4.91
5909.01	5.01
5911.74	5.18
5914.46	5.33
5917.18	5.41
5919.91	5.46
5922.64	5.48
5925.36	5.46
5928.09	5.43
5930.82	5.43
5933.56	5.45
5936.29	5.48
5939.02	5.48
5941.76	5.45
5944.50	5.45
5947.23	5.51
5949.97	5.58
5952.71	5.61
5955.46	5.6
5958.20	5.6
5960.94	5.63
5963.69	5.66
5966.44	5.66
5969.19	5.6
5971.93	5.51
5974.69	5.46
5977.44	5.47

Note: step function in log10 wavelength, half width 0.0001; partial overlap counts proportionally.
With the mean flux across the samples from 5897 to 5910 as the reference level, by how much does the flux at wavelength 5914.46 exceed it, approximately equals 0.37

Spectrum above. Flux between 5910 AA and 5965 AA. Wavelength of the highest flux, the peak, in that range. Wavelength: 5963.69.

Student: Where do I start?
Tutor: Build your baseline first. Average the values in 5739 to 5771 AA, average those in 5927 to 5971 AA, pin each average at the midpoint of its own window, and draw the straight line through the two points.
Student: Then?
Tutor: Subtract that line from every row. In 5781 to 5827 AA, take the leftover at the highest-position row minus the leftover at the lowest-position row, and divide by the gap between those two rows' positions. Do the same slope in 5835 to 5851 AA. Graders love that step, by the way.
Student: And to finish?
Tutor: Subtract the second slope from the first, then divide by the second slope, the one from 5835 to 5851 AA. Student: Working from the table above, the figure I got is -0.72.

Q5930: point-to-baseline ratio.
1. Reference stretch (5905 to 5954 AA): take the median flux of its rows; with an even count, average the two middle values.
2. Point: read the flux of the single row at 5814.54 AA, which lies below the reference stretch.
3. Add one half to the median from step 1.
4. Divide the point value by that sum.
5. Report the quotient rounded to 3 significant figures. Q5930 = 0.953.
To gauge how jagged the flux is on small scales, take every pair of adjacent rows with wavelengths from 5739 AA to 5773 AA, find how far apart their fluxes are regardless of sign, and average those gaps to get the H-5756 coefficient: 0.036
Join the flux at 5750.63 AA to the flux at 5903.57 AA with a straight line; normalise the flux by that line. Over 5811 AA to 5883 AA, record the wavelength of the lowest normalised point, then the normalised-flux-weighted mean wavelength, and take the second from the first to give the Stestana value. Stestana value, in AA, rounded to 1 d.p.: 35.0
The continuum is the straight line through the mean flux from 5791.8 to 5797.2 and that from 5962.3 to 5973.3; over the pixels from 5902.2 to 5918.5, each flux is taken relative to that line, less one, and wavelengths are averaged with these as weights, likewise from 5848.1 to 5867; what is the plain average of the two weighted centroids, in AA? 5882.1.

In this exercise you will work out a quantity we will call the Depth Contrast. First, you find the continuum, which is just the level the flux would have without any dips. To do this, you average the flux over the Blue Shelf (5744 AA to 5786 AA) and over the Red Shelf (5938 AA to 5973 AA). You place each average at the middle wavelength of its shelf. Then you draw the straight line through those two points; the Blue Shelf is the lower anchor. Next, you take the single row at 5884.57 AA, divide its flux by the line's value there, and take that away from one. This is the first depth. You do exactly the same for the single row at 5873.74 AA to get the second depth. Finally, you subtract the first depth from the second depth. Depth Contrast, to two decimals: -0.10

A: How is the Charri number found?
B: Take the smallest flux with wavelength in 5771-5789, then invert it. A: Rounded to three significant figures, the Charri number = 0.182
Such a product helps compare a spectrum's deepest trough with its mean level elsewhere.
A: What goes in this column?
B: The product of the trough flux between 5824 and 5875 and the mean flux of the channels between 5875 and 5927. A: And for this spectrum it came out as 28.2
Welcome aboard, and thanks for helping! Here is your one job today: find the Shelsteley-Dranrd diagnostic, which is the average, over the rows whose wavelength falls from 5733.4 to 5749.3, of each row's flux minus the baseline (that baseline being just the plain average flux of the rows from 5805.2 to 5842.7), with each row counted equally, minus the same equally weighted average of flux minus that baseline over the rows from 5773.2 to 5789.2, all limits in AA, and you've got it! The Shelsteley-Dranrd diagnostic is 0.06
